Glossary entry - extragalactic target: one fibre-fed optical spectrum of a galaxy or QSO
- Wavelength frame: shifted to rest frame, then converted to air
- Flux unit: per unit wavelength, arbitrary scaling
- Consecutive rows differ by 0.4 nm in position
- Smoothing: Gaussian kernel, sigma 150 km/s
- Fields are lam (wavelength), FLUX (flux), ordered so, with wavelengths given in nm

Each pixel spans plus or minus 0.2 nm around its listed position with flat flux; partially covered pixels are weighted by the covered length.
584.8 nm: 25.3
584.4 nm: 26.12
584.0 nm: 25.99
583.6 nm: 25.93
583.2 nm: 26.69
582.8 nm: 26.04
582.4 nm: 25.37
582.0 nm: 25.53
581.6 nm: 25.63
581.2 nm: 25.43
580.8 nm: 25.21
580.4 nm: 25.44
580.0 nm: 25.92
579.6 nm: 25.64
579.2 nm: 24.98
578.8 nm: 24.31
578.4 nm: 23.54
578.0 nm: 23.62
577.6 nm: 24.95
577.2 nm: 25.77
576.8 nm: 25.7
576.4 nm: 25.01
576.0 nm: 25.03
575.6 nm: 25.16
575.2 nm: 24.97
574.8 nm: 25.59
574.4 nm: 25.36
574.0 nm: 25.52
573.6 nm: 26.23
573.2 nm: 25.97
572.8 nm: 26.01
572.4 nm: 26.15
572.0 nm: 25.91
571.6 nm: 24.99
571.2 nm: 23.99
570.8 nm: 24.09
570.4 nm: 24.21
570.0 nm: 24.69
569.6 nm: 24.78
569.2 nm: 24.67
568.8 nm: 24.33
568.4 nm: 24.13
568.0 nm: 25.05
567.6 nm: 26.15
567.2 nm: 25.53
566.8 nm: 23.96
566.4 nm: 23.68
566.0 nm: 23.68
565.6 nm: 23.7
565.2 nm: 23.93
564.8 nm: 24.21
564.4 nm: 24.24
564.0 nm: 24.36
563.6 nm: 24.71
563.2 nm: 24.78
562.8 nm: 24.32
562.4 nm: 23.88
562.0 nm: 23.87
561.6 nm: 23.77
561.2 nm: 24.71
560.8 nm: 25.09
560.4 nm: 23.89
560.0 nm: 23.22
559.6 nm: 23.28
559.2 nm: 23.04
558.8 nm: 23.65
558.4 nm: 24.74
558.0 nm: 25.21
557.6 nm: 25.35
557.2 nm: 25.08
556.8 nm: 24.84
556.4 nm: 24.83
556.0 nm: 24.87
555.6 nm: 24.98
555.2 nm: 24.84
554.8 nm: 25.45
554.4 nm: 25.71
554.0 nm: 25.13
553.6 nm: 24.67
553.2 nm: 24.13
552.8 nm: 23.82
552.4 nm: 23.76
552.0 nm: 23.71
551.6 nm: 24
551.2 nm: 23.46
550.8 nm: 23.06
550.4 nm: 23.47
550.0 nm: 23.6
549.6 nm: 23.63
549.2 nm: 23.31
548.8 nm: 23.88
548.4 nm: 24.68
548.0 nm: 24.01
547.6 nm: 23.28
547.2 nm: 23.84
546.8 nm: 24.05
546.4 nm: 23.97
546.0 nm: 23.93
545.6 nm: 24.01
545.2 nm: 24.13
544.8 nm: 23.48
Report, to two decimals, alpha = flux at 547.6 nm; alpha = 23.28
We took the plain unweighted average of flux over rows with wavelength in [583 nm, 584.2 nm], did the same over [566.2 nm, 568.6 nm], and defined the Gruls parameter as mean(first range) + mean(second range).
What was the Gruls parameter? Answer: 51.0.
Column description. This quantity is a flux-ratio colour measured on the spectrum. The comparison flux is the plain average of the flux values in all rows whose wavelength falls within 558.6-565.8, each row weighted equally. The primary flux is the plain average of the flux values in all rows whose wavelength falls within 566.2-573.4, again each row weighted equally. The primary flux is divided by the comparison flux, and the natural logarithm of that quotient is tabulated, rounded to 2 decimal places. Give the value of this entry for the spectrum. 0.04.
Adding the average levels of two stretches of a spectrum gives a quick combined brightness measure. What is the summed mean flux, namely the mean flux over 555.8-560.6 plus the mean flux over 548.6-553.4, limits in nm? 48.0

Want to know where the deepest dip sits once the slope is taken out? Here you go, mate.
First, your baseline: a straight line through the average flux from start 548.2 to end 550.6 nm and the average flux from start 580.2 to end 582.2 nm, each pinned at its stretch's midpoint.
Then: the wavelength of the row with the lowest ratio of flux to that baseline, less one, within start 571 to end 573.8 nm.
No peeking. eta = 571.2 nm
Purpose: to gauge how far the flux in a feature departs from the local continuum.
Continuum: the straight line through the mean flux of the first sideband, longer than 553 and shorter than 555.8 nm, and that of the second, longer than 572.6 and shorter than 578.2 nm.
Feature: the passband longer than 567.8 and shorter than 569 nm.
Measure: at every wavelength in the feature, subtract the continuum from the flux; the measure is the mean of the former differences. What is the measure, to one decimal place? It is -0.7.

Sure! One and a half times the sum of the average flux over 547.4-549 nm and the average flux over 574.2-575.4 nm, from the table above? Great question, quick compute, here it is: 73.9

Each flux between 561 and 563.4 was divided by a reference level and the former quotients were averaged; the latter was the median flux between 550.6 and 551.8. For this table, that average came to 1.032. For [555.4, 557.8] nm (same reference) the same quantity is 1.065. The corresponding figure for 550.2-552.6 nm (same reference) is 1.005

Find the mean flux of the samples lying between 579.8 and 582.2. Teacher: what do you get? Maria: 25.5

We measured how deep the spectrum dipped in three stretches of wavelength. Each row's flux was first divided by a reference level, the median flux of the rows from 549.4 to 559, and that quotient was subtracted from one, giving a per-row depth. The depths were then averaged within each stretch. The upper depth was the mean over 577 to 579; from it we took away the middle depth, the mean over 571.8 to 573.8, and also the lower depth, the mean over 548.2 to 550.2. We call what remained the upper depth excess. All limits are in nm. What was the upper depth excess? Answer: 0.030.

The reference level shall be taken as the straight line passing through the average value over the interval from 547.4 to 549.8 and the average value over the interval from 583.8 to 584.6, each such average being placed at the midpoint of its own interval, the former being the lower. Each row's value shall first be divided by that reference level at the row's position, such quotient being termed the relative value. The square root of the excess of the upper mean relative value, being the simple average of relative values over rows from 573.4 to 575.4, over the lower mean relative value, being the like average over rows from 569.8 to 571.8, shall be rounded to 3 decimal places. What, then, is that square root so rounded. 0.190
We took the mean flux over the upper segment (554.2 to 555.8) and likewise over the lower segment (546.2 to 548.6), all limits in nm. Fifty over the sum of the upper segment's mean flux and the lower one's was 1.02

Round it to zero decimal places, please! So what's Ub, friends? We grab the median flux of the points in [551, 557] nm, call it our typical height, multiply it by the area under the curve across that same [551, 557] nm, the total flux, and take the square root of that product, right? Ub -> 60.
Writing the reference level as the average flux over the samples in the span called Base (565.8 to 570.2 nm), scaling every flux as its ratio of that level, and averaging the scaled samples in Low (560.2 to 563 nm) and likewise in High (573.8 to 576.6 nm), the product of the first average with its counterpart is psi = 1.01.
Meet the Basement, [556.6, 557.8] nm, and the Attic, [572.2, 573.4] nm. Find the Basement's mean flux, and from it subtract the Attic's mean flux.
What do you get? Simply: -1.0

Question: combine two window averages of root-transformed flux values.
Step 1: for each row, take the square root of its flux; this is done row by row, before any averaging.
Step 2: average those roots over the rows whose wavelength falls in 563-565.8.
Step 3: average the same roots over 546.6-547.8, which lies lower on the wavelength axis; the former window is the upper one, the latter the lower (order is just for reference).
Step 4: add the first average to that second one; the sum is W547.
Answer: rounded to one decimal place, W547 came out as 9.8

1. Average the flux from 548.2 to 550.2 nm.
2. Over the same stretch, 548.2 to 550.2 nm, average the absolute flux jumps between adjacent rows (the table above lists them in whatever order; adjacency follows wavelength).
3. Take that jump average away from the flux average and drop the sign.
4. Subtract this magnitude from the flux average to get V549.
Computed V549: 0.43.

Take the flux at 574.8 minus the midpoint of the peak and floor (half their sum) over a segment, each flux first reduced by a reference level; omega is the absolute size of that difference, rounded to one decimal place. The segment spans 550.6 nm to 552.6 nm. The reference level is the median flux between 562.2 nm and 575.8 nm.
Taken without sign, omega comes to 2.1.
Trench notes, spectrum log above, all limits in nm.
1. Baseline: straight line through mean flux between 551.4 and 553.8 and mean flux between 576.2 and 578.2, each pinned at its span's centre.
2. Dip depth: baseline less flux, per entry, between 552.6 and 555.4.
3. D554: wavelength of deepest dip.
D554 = 552.8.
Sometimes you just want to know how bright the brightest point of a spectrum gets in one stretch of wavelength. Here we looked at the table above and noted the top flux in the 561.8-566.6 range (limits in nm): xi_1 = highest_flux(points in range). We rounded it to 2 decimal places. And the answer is 24.78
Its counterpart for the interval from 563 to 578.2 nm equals 26.23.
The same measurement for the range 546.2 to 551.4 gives 24.68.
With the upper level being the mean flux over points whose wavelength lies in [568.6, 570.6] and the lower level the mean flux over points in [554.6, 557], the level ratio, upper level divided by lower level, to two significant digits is 0.98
